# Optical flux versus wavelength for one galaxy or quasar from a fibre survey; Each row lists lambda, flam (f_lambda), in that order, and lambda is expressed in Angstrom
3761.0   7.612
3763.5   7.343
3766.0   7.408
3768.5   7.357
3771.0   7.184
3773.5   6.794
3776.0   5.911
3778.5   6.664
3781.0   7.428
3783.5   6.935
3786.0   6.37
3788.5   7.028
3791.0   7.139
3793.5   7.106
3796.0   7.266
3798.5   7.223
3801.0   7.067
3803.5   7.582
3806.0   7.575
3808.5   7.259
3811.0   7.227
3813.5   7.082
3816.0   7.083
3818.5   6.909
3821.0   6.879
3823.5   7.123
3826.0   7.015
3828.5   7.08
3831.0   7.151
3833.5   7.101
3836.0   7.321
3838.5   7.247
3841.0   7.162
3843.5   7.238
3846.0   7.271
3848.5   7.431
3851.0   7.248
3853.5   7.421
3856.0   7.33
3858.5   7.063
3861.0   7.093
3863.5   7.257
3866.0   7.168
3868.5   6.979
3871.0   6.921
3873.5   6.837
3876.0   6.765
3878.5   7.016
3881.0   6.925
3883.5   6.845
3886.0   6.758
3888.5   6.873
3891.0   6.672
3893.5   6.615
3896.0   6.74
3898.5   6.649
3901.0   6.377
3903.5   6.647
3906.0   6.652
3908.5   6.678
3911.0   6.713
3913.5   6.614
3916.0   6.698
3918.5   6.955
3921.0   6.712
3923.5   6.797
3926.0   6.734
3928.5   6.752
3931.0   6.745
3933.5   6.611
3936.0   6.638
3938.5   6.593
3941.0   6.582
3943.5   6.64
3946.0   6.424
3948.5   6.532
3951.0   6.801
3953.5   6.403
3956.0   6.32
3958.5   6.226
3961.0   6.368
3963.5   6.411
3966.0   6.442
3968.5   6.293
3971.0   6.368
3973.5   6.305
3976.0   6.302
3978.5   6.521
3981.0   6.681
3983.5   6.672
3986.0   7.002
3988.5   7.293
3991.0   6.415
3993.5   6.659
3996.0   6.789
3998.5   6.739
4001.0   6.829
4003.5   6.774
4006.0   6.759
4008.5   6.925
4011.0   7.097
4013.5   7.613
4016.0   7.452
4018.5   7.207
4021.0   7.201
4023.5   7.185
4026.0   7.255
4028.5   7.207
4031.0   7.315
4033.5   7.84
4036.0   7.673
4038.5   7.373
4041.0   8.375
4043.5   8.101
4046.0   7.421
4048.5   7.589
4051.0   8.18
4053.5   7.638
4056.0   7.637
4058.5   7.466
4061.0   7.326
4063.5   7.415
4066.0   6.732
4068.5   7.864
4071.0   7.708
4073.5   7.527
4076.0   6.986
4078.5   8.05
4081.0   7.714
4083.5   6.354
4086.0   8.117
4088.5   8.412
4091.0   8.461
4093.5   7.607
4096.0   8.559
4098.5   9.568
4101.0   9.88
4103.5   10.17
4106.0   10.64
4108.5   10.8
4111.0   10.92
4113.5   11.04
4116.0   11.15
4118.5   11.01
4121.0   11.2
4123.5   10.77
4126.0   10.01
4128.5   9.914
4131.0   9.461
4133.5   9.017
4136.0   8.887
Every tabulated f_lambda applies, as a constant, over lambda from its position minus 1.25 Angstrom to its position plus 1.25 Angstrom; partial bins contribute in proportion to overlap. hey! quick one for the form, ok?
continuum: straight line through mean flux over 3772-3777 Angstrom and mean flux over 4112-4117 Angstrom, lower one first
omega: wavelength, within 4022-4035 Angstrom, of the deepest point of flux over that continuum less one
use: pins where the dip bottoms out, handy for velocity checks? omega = 4028.5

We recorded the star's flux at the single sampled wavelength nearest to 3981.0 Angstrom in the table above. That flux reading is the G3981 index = 6.681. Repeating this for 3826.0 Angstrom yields 7.015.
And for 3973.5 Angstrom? 6.305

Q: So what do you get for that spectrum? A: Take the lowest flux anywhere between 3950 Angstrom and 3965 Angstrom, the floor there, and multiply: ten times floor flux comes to 62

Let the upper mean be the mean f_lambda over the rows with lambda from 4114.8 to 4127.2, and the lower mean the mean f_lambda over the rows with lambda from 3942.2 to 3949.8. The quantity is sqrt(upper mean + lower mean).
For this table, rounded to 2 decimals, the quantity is 4.17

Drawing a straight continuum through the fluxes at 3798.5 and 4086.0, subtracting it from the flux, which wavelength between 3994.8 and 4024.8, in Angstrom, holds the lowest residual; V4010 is 4006.0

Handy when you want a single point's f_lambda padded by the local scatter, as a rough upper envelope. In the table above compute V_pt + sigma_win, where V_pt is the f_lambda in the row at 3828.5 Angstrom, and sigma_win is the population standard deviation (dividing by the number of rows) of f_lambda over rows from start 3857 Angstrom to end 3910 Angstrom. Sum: 7.3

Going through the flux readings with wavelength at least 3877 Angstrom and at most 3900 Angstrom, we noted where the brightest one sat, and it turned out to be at 3878.5 Angstrom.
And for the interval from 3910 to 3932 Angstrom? 3918.5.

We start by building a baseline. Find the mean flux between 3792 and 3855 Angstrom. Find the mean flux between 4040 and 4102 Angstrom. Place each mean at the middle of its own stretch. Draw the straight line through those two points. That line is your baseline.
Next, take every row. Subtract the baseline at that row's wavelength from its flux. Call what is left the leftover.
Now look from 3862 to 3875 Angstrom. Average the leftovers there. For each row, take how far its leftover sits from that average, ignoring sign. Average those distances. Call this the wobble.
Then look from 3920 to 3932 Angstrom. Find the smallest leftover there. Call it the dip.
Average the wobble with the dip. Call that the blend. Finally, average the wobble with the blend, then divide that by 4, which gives -0.02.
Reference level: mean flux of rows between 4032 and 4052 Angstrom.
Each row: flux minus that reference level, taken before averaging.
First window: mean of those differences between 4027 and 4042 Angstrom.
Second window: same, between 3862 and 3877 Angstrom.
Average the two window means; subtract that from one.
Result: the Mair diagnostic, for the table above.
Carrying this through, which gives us 1.51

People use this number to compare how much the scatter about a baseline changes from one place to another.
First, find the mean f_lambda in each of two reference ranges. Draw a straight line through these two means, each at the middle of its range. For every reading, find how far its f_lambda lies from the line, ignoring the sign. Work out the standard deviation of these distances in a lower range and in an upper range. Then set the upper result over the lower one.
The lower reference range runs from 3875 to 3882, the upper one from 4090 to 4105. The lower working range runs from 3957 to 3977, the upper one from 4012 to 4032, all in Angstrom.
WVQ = 2.1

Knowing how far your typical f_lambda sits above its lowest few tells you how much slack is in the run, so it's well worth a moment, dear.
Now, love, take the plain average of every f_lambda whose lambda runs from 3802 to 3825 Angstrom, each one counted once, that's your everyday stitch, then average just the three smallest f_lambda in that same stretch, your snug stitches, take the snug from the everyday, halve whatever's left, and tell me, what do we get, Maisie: 0.12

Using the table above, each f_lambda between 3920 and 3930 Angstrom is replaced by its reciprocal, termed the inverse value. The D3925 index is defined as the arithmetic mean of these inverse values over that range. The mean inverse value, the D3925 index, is 0.148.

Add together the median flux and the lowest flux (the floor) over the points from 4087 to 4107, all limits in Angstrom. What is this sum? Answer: 16.67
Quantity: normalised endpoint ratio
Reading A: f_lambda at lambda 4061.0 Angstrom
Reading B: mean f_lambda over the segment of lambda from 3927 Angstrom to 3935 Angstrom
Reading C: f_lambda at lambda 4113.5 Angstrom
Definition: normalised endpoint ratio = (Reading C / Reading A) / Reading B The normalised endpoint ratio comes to 0.225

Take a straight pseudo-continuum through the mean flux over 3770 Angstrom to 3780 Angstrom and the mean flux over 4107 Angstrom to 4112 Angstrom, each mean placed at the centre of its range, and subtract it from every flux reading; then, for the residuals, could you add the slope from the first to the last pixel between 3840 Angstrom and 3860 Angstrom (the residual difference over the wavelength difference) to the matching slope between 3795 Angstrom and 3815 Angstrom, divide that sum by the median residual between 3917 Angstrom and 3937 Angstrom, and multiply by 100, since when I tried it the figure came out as 2.3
